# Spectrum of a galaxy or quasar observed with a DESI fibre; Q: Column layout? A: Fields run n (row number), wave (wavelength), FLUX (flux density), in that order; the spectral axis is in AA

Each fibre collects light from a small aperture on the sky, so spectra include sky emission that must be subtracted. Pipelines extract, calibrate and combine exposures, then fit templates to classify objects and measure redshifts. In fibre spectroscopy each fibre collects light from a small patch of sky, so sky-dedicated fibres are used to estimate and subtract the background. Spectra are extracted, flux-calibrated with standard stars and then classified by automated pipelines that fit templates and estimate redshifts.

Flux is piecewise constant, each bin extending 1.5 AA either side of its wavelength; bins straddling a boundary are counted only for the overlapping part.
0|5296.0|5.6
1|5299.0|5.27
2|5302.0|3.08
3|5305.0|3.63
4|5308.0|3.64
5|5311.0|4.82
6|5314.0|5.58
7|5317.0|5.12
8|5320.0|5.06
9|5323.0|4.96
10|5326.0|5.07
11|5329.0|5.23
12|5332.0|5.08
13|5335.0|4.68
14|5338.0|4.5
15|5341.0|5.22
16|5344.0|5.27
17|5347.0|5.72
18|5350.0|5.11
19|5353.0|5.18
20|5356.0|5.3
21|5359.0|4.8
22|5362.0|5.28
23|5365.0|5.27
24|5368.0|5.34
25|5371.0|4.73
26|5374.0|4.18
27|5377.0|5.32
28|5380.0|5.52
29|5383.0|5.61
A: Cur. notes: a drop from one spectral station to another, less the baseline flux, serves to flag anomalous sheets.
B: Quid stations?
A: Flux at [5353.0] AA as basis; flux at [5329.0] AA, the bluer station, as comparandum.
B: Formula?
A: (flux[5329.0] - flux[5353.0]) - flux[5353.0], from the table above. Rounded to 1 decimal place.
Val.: -5.1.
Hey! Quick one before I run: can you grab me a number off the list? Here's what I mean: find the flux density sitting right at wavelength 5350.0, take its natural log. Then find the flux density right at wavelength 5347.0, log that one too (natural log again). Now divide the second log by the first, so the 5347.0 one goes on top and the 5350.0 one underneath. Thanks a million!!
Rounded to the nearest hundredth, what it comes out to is 1.07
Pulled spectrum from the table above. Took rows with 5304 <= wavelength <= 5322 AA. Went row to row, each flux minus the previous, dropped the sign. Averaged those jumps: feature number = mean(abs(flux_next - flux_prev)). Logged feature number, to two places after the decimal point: 0.49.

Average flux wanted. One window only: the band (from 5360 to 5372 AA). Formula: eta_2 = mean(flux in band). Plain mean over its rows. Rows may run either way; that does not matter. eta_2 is 5.16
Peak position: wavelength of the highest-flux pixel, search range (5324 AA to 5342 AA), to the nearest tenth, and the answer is 5329.0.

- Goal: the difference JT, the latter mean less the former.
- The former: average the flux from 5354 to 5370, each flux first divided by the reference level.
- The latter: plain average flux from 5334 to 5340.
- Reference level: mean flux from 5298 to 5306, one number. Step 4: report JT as 3.3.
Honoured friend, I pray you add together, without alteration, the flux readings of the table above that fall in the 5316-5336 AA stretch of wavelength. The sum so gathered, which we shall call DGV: 35.2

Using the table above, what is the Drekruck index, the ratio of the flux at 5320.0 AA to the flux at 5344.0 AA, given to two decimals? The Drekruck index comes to 0.96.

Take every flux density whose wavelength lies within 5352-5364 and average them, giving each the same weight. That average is 5.14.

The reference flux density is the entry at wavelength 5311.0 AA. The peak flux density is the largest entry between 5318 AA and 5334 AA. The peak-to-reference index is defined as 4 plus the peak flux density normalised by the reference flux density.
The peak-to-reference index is 5.09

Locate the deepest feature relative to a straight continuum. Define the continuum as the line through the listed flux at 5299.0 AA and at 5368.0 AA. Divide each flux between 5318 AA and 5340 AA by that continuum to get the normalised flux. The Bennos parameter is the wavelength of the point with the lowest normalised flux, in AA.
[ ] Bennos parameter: 5338.0 AA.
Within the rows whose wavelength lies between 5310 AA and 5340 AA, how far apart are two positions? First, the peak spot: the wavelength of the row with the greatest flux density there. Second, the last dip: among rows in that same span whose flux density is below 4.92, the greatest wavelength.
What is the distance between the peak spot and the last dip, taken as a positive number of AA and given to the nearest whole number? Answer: 24 AA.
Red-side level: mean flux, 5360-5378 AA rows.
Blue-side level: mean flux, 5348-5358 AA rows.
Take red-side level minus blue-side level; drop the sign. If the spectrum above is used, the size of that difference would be 0.2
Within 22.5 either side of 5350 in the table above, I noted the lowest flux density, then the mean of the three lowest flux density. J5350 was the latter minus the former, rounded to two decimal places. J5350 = 0.14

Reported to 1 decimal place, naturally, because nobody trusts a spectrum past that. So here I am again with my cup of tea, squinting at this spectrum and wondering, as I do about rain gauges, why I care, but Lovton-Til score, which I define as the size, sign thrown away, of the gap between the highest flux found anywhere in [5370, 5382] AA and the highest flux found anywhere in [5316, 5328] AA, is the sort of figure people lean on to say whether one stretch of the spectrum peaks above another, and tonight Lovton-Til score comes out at 0.4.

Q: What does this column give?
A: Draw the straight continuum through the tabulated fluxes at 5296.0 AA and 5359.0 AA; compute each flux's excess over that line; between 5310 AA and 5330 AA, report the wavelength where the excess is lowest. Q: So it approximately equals 5311.0 AA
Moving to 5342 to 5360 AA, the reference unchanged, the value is 5359.0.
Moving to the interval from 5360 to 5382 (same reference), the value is 5374.0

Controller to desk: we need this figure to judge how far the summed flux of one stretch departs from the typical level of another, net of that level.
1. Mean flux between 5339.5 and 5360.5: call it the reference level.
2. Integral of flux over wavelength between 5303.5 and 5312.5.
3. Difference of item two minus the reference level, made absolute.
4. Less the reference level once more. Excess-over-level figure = 26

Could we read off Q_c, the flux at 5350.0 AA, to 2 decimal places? 5.11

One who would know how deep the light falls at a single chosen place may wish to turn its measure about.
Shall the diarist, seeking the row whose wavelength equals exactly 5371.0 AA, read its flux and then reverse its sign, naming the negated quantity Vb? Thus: -4.7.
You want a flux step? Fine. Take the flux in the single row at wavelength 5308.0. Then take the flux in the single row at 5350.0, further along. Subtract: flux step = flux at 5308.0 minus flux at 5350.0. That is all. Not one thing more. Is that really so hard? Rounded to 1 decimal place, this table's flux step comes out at -1.5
